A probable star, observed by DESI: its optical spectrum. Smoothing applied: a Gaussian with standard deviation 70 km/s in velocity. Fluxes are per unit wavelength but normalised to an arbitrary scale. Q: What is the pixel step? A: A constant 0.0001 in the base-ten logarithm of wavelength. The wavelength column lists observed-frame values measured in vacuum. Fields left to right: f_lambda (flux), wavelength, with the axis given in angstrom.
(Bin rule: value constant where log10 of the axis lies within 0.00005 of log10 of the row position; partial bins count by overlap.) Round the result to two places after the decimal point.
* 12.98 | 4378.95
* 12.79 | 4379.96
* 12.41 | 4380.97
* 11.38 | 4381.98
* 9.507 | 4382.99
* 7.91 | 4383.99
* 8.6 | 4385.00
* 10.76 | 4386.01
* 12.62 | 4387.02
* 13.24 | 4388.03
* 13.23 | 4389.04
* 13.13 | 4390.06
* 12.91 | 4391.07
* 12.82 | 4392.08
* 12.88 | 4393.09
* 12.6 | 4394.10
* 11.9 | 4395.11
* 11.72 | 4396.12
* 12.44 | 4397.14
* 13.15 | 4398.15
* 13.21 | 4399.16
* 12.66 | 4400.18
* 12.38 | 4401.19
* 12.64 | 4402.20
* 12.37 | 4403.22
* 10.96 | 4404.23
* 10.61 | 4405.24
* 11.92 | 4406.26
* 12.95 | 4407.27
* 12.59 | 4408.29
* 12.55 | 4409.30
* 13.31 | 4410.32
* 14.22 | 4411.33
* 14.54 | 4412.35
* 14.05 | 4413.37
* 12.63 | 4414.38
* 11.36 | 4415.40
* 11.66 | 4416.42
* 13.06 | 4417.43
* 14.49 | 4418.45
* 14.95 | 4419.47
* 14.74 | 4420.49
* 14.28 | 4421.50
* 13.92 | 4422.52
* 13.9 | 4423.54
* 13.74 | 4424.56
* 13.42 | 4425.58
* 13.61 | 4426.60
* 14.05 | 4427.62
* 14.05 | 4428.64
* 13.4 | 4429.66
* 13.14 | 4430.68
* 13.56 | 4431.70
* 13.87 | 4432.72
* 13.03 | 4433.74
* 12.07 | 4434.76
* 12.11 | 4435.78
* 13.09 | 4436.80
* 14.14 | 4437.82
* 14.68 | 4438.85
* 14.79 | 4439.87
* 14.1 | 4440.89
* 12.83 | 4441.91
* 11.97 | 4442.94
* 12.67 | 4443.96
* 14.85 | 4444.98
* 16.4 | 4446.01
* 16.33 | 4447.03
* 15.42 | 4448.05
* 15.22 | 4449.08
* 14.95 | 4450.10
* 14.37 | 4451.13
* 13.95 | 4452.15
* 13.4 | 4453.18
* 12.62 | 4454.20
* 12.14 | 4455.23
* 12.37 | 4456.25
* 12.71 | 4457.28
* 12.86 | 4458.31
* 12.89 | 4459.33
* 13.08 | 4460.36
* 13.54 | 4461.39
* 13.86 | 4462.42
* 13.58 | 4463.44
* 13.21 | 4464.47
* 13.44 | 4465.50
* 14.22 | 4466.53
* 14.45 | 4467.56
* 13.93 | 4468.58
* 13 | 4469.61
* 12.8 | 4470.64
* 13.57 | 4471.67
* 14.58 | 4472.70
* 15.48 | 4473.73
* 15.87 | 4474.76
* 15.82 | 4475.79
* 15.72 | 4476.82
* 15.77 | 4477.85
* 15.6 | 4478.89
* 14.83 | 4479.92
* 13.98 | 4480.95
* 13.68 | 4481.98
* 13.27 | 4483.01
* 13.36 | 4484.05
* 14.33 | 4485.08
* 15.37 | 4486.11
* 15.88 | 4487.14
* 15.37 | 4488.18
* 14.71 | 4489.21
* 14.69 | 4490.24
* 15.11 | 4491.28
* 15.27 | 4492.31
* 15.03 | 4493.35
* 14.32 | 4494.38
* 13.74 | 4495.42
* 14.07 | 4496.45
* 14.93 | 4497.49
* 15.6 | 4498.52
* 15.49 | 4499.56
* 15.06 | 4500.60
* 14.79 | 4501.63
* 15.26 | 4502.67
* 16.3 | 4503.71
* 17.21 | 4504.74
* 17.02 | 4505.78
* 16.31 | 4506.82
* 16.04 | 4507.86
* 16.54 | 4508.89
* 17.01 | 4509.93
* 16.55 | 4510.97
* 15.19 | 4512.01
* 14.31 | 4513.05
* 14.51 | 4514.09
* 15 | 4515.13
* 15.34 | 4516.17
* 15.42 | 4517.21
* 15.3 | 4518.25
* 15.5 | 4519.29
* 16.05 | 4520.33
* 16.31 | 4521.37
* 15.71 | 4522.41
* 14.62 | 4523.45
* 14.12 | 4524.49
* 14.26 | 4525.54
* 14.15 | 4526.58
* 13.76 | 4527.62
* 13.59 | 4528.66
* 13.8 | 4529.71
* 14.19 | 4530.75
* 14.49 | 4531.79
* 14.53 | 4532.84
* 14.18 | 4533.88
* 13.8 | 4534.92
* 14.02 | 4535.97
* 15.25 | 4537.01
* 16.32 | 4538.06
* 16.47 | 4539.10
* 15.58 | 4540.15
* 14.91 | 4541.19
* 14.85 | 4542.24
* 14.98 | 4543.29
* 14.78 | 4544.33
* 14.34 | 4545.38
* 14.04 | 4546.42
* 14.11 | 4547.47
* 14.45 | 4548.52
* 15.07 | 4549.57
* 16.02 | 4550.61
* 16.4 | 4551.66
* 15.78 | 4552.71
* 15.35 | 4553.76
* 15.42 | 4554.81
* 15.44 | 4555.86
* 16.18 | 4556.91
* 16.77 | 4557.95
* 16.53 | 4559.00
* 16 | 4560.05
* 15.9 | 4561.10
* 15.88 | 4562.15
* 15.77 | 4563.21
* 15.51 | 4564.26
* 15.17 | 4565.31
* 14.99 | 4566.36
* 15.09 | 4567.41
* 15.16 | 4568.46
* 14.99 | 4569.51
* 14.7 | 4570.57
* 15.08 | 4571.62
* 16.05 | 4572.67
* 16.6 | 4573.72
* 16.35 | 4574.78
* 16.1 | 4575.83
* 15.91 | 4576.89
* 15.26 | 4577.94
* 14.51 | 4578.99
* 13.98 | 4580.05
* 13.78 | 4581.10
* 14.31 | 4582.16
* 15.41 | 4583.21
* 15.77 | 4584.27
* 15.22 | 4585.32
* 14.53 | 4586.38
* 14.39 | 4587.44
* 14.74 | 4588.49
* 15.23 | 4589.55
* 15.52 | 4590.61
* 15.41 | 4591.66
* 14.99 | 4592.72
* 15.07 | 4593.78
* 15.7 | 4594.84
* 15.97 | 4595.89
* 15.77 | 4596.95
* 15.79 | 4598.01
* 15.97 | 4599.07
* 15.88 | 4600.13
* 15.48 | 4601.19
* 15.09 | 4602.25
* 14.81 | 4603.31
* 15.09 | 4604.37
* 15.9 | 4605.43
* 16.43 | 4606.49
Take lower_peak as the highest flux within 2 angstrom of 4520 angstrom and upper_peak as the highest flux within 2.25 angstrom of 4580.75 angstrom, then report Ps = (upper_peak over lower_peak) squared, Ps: 0.79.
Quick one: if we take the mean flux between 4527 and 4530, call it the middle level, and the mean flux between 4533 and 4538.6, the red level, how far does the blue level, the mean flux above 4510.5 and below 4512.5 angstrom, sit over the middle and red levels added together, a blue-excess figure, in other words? -12.6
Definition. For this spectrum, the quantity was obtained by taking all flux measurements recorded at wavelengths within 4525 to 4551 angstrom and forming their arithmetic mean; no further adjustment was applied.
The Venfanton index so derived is 14.6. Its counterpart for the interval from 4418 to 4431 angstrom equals 14.0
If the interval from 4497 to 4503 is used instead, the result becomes 15.2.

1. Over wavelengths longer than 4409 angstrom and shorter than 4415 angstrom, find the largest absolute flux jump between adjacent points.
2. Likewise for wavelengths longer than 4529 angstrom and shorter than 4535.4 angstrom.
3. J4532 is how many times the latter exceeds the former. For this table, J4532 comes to 0.27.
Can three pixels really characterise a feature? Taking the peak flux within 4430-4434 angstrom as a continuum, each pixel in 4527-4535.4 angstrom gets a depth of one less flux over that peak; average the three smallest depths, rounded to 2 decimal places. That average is -0.04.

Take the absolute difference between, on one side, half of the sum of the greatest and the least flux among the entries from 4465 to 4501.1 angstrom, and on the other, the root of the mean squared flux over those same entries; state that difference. 0.33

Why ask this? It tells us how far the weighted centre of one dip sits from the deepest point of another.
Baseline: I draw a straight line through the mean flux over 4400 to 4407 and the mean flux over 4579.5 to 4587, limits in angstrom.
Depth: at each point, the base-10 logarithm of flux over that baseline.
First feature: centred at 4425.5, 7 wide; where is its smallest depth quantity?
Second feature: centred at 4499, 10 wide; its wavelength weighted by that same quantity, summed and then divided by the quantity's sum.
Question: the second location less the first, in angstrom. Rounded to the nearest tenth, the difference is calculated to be 74.4 angstrom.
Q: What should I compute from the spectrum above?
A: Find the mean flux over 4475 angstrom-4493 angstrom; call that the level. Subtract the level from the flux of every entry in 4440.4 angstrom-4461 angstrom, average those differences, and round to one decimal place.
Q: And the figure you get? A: -1.1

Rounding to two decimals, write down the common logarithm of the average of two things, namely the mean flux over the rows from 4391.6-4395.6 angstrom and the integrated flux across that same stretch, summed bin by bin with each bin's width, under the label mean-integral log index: 1.50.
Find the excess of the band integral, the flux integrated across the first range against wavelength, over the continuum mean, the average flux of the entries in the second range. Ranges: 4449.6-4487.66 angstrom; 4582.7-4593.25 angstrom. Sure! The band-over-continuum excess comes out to 518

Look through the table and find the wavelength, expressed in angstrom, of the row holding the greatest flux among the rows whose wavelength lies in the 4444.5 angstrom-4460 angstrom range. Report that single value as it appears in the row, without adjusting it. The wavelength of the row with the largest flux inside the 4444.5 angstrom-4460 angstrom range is 4446.01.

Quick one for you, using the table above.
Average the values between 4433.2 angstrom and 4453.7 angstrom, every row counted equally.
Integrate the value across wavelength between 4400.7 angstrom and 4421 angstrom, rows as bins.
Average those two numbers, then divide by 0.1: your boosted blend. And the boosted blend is 1380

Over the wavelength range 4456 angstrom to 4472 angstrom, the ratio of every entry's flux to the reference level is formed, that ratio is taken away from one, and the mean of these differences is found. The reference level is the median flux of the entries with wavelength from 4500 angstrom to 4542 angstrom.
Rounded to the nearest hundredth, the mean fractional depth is 0.12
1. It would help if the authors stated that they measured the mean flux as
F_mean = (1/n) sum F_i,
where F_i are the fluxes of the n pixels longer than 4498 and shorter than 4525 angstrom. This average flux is 15.6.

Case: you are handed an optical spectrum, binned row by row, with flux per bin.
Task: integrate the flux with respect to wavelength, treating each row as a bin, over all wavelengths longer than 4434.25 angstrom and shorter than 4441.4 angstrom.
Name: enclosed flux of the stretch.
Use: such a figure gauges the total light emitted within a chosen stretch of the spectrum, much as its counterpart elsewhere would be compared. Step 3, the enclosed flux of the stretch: 97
